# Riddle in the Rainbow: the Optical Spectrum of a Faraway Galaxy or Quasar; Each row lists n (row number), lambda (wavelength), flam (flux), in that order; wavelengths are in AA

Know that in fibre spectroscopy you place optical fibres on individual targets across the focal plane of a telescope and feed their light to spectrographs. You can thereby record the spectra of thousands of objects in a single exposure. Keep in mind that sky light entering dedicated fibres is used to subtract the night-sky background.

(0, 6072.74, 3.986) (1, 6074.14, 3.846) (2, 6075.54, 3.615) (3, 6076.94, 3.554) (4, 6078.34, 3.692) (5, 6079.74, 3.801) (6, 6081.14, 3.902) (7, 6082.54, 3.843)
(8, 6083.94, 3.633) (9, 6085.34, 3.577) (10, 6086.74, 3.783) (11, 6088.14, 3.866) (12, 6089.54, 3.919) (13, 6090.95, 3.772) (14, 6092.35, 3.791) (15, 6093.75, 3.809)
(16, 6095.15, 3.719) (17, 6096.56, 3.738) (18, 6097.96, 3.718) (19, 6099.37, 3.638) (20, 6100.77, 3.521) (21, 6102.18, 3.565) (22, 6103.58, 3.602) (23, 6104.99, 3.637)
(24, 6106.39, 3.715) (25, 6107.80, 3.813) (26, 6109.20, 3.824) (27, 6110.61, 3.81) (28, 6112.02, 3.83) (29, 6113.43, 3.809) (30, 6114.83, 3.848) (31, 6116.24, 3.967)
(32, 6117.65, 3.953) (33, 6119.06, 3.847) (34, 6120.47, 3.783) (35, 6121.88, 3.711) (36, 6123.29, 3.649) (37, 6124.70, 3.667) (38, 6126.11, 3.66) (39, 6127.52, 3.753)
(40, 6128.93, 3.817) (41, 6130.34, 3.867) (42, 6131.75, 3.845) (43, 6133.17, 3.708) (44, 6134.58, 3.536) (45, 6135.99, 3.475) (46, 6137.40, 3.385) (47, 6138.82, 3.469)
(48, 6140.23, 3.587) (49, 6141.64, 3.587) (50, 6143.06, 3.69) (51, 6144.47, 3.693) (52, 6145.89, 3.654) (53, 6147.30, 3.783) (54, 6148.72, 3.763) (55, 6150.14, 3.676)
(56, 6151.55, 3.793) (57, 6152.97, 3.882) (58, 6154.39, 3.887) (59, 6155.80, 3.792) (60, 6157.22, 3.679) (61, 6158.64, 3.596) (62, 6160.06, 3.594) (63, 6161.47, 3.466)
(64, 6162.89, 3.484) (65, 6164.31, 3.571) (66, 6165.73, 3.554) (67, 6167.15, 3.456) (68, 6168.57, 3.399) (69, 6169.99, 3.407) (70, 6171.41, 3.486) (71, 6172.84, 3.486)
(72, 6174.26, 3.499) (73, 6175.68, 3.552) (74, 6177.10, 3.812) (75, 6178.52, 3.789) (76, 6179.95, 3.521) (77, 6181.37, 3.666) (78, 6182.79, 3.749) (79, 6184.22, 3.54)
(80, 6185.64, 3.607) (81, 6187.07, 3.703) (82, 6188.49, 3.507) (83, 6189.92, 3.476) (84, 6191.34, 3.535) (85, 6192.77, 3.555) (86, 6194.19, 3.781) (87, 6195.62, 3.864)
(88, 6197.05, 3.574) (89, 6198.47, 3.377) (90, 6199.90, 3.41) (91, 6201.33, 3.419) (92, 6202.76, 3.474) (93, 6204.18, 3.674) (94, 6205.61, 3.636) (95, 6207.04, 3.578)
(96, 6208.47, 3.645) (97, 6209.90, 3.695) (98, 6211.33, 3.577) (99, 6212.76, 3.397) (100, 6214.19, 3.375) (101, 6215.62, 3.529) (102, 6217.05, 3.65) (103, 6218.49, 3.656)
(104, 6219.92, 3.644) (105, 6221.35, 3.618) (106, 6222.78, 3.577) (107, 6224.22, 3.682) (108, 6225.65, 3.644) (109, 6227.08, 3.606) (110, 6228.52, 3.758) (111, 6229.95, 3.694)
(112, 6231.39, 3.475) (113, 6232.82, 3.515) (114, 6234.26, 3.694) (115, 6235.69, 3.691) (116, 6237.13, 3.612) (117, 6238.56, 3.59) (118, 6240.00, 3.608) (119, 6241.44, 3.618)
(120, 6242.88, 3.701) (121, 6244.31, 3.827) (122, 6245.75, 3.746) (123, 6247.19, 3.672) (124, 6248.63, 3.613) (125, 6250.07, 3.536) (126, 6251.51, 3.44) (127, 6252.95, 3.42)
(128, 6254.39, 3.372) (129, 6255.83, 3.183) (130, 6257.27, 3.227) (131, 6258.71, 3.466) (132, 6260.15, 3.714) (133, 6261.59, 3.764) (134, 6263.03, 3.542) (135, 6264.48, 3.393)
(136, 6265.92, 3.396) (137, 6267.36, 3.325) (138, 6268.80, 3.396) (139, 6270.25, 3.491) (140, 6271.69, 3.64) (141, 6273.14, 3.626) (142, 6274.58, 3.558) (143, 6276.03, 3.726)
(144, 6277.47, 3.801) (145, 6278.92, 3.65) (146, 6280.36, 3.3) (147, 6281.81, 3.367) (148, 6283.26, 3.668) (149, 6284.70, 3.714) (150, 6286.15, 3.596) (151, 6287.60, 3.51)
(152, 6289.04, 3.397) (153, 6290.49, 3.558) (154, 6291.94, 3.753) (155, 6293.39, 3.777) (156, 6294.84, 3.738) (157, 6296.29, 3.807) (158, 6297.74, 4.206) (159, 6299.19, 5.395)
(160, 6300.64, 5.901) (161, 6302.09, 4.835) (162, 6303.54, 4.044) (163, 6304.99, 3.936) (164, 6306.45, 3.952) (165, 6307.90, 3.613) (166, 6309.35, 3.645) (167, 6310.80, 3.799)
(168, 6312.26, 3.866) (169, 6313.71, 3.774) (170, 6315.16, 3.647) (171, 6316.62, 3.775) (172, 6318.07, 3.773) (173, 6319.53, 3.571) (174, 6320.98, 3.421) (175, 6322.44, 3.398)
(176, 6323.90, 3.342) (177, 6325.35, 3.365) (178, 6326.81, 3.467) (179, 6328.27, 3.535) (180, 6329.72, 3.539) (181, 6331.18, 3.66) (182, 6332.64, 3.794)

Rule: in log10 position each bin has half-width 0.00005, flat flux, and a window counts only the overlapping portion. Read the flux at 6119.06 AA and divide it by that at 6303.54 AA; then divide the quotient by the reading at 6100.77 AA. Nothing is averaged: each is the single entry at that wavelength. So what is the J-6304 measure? 0.270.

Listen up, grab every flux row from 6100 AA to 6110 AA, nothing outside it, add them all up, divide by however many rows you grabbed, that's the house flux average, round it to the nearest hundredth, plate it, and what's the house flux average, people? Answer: 3.67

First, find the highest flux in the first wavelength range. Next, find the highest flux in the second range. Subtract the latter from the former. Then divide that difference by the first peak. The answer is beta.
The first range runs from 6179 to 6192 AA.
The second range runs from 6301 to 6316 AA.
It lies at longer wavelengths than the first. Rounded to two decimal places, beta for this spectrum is -0.29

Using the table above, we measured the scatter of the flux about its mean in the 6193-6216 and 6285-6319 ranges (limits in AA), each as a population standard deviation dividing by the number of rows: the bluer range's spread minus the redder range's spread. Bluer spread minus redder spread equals -0.45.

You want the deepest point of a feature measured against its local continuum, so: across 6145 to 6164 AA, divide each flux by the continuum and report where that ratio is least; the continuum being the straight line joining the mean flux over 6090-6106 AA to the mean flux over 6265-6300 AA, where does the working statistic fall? 6161.47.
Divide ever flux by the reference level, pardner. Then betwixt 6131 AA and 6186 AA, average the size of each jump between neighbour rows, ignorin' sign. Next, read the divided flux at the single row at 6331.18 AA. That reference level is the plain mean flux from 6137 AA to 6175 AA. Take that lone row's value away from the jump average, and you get -0.99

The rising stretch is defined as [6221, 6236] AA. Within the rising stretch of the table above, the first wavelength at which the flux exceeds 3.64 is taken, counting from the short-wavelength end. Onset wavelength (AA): 6224.22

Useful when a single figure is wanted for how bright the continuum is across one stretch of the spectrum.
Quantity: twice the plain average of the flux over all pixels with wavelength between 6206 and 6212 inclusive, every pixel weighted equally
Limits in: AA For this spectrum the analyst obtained 7.25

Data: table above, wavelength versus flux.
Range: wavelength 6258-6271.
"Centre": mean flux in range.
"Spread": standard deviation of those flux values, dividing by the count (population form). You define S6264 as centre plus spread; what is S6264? 3.64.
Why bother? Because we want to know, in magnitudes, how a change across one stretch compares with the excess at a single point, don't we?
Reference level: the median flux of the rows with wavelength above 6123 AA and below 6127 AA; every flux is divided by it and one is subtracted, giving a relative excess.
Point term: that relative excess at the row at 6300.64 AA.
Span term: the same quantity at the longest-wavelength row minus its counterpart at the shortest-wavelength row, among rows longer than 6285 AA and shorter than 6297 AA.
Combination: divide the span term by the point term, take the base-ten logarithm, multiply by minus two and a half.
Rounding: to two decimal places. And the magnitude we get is 2.57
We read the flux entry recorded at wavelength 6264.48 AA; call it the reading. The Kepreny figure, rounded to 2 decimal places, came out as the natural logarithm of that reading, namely 1.22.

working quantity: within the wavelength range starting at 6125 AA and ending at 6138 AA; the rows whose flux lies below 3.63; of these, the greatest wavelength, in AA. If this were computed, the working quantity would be 6137.40 AA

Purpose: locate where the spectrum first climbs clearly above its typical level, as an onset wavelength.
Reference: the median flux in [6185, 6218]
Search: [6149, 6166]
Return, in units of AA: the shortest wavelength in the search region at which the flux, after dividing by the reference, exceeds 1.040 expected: 6151.55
